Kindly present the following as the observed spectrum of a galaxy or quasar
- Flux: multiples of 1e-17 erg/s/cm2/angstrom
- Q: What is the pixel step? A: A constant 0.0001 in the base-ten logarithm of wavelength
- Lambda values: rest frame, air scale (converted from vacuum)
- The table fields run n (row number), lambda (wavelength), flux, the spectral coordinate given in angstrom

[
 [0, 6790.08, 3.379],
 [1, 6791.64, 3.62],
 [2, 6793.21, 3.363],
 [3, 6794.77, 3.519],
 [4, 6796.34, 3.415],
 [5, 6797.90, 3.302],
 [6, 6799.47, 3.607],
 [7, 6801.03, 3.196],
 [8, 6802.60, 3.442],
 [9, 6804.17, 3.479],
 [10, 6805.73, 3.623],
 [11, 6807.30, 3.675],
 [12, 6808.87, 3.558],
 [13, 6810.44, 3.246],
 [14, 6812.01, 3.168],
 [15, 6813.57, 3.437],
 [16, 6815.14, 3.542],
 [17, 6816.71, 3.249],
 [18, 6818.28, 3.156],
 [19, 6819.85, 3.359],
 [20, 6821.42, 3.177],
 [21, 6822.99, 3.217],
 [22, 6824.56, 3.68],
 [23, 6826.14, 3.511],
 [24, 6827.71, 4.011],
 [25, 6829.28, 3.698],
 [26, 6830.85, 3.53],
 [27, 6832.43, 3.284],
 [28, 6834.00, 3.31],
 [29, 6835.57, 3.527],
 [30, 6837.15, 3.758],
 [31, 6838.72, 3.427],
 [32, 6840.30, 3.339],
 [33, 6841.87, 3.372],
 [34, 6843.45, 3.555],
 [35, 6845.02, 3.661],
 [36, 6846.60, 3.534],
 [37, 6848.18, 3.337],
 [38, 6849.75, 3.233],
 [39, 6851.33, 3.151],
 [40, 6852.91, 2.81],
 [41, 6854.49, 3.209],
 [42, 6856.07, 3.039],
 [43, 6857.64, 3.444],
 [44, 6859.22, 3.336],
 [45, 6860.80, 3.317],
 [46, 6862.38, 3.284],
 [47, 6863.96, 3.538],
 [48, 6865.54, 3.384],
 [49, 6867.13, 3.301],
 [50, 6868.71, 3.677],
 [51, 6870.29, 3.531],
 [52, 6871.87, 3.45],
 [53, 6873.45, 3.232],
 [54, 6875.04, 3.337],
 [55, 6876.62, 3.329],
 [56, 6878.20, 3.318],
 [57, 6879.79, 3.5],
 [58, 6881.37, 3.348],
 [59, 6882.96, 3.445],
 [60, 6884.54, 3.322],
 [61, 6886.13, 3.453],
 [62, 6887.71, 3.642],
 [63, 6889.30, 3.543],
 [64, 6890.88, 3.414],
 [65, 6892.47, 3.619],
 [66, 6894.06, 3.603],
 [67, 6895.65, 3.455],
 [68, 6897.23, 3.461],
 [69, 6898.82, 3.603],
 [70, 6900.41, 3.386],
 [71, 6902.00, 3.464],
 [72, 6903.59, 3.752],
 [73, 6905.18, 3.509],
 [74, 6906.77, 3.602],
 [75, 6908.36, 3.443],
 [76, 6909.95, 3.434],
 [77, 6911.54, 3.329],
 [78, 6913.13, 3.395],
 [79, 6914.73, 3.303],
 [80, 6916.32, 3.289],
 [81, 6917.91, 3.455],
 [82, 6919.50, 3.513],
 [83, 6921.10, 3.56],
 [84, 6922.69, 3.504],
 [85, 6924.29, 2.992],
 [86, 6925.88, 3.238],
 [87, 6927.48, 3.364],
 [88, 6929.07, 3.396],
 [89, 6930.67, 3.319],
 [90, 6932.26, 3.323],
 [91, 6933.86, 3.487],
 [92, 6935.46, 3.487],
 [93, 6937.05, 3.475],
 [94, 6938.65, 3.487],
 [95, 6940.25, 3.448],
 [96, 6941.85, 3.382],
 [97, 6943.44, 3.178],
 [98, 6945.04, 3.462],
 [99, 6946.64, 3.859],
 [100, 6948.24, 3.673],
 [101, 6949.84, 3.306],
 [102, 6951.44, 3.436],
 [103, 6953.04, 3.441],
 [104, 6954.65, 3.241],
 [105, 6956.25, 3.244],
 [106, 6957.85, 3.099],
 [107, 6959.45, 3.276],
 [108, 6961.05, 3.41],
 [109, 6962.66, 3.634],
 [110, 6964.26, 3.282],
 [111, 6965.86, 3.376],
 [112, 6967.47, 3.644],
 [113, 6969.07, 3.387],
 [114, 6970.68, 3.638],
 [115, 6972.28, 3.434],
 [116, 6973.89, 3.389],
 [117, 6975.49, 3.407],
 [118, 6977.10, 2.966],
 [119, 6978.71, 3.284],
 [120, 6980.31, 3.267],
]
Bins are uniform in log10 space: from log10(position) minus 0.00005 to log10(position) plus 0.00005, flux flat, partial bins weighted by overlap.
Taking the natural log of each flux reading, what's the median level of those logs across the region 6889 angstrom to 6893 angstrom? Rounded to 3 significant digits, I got 1.26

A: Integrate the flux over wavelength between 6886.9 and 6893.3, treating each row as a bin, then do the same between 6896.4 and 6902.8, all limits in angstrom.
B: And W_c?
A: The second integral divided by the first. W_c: 0.98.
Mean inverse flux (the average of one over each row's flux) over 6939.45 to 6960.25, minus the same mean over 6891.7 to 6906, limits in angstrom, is 0.013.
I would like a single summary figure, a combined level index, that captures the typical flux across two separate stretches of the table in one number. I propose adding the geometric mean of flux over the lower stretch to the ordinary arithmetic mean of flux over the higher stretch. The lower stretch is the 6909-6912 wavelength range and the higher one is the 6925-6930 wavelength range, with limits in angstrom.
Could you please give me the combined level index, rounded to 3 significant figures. 6.71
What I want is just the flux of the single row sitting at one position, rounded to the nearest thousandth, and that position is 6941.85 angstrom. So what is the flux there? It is 3.382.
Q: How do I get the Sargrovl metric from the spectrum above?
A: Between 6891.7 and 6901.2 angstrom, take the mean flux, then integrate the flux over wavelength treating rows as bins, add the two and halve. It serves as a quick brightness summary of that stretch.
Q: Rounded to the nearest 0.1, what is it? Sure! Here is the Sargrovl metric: 18.5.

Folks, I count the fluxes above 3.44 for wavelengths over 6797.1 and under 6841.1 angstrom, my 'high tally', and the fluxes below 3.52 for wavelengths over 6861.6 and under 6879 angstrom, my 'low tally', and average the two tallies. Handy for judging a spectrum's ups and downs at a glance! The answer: 11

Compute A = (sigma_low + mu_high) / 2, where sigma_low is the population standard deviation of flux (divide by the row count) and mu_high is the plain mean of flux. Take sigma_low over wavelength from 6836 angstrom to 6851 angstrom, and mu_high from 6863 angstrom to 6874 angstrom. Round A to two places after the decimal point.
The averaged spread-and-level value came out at 1.80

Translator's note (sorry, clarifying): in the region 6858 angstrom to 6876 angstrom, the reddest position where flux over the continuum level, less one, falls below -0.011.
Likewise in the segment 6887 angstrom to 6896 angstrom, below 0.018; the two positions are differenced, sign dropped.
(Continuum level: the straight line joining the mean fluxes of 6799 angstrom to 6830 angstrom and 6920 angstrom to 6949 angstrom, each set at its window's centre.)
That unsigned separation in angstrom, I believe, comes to 20.6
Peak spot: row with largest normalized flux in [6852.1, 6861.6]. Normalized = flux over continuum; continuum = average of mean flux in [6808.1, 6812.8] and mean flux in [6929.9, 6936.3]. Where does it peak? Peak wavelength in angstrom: 6857.64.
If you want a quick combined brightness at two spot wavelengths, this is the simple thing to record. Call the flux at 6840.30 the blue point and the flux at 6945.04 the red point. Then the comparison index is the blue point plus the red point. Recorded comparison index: 6.80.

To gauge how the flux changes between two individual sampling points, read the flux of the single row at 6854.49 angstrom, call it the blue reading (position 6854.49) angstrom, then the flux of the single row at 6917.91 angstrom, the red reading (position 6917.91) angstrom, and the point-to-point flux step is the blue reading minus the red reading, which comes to -0.25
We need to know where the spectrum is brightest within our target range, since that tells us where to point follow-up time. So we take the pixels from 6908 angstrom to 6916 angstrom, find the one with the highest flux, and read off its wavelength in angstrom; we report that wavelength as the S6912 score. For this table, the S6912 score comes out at 6908.36 angstrom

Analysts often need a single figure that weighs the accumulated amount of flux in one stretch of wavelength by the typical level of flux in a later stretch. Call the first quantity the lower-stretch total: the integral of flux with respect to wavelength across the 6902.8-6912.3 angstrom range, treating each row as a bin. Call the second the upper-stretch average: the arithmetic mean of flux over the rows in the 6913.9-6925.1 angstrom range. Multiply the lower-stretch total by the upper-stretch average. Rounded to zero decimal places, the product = 113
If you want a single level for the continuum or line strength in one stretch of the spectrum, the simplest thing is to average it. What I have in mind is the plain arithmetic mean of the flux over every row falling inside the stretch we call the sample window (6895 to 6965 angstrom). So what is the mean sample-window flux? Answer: 3.42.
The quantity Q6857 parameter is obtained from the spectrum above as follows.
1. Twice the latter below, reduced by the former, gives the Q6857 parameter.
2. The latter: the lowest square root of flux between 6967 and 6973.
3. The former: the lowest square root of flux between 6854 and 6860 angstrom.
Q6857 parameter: 1.94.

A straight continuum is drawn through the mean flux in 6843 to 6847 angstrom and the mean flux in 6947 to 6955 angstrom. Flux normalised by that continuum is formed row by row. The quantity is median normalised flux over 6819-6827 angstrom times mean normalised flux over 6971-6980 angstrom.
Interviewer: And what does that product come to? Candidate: 0.90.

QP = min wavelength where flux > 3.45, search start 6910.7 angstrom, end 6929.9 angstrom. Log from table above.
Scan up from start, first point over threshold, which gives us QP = 6917.91 angstrom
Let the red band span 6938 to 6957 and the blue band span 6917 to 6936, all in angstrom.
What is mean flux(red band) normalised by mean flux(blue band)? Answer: 1.013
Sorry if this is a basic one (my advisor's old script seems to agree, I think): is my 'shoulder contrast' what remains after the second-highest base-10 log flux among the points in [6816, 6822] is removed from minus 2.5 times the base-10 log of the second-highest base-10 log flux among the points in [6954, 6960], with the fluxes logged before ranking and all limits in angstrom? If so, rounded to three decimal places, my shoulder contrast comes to 0.217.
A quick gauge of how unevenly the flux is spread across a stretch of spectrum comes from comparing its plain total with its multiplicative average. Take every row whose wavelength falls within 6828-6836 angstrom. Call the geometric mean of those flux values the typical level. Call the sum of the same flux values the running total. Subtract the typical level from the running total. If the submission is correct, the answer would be 14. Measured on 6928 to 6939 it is 21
